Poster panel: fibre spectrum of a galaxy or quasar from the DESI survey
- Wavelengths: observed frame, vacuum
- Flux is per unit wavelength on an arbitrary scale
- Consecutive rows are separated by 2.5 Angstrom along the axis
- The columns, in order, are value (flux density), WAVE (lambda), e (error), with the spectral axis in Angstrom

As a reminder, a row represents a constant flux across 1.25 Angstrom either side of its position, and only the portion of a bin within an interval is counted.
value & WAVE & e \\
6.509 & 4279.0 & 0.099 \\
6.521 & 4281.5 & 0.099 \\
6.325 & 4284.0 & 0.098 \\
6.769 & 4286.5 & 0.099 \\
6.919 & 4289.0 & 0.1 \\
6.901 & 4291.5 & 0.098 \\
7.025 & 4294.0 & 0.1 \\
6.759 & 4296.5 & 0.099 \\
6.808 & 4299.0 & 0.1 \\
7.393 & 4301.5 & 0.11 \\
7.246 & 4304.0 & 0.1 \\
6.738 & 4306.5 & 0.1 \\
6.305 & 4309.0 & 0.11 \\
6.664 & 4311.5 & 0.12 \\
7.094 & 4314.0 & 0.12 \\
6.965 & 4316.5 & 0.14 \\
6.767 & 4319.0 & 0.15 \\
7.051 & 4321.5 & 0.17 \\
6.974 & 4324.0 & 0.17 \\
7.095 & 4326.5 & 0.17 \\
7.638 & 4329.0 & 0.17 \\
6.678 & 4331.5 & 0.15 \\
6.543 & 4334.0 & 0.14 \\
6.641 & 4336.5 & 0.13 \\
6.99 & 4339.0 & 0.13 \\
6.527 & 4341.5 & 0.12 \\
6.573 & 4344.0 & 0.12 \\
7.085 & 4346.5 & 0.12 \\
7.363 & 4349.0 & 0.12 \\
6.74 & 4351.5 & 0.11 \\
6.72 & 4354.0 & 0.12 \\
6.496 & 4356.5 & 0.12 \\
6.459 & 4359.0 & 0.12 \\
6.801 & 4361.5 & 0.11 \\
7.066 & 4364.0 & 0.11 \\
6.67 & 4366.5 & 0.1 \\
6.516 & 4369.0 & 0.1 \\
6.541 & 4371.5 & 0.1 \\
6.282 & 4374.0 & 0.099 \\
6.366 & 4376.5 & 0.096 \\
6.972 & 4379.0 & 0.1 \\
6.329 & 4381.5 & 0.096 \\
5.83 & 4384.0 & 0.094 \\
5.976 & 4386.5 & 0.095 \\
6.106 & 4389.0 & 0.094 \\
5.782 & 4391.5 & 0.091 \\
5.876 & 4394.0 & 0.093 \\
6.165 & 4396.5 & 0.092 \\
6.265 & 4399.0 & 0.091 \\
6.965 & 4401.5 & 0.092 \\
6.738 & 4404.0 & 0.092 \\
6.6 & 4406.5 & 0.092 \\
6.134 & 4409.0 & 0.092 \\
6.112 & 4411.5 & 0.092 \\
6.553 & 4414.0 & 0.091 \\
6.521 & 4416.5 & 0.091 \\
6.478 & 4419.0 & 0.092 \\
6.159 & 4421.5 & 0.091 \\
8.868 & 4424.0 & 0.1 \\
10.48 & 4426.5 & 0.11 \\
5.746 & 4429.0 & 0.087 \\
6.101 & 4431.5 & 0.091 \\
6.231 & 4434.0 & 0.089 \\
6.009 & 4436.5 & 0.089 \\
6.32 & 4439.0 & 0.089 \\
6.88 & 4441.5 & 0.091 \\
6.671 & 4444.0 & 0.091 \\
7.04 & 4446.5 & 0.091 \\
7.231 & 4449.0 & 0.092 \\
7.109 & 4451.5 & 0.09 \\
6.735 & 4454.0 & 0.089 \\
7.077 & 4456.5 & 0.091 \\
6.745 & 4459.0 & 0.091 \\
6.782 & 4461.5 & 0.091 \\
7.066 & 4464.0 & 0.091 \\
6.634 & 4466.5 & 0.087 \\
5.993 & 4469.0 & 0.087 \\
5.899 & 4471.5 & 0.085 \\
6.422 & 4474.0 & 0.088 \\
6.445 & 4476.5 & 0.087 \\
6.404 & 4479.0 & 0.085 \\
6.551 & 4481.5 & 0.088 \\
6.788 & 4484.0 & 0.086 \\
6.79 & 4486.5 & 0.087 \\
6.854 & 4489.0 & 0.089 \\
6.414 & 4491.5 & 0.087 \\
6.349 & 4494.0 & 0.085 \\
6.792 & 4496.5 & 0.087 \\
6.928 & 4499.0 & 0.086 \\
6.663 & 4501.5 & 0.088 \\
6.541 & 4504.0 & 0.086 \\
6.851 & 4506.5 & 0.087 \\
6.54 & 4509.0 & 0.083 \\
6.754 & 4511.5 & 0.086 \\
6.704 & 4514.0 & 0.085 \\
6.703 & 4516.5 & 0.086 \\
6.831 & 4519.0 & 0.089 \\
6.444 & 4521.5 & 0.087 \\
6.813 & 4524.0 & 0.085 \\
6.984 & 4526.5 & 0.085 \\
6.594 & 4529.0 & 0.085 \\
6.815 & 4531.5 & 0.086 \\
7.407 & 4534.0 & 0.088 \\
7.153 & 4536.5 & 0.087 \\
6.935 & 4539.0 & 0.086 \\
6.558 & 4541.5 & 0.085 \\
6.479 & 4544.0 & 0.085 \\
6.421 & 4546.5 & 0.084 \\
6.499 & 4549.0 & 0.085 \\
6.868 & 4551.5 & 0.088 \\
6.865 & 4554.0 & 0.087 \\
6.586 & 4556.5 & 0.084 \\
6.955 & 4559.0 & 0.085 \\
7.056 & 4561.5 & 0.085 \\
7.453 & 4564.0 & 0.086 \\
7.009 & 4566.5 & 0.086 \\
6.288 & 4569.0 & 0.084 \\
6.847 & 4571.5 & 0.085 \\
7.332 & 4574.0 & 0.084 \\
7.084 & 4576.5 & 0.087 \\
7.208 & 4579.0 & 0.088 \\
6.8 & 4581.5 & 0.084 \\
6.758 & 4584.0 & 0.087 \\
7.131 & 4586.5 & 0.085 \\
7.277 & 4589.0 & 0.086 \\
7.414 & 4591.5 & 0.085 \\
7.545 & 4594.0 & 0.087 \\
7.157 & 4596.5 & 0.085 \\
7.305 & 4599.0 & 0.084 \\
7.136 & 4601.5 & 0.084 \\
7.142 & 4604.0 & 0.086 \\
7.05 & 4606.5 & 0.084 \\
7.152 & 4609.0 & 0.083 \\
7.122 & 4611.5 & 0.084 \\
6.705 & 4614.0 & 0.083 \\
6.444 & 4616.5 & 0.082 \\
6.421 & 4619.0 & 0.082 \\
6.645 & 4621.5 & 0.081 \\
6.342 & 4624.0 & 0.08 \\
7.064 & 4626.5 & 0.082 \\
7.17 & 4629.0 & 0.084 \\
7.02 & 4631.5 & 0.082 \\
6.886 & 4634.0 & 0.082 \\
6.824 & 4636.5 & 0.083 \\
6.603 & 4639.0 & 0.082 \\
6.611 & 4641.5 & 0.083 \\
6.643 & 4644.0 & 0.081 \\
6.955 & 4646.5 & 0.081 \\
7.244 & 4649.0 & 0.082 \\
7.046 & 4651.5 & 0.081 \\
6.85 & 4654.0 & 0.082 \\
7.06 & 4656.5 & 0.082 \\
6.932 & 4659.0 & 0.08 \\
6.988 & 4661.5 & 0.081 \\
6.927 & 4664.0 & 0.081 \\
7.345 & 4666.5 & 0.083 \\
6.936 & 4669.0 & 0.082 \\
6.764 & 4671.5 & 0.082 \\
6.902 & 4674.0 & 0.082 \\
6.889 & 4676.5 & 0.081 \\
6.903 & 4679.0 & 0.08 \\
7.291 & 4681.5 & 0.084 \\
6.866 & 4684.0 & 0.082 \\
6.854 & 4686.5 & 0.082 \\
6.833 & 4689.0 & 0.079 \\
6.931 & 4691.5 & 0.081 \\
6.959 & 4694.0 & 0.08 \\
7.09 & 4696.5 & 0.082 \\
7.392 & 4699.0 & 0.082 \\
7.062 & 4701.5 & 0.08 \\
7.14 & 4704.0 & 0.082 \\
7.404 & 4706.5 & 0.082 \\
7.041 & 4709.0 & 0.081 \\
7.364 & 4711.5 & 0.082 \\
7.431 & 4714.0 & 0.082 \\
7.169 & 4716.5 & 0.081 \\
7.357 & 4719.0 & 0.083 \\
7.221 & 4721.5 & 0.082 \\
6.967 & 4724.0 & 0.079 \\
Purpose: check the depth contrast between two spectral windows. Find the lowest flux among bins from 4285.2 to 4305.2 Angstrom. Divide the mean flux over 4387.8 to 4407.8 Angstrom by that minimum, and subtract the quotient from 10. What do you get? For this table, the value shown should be 9.066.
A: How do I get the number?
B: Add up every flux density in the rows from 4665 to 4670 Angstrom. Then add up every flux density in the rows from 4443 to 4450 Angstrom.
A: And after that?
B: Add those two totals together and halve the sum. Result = 17.6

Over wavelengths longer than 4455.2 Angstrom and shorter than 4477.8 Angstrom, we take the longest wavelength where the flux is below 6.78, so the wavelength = 4476.5 Angstrom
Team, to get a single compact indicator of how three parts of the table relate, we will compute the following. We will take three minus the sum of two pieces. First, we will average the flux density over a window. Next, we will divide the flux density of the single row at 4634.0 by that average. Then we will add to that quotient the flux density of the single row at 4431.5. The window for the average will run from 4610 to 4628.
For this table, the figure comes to -4.13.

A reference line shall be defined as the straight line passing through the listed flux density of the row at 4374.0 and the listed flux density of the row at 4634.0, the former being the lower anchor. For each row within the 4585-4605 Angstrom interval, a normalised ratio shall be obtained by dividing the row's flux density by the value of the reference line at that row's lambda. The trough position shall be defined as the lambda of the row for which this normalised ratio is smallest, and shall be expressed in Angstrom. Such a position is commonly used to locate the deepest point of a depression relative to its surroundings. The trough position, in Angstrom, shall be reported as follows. 4604.0 Angstrom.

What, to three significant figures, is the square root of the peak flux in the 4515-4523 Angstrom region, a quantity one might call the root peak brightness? 2.61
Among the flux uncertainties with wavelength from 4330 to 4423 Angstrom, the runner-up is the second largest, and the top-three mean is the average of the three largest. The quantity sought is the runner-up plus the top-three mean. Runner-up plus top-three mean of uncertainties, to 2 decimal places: 0.28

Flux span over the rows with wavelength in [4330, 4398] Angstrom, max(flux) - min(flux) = 1.58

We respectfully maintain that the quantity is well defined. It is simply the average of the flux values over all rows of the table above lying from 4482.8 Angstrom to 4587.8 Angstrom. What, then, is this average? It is 6.8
